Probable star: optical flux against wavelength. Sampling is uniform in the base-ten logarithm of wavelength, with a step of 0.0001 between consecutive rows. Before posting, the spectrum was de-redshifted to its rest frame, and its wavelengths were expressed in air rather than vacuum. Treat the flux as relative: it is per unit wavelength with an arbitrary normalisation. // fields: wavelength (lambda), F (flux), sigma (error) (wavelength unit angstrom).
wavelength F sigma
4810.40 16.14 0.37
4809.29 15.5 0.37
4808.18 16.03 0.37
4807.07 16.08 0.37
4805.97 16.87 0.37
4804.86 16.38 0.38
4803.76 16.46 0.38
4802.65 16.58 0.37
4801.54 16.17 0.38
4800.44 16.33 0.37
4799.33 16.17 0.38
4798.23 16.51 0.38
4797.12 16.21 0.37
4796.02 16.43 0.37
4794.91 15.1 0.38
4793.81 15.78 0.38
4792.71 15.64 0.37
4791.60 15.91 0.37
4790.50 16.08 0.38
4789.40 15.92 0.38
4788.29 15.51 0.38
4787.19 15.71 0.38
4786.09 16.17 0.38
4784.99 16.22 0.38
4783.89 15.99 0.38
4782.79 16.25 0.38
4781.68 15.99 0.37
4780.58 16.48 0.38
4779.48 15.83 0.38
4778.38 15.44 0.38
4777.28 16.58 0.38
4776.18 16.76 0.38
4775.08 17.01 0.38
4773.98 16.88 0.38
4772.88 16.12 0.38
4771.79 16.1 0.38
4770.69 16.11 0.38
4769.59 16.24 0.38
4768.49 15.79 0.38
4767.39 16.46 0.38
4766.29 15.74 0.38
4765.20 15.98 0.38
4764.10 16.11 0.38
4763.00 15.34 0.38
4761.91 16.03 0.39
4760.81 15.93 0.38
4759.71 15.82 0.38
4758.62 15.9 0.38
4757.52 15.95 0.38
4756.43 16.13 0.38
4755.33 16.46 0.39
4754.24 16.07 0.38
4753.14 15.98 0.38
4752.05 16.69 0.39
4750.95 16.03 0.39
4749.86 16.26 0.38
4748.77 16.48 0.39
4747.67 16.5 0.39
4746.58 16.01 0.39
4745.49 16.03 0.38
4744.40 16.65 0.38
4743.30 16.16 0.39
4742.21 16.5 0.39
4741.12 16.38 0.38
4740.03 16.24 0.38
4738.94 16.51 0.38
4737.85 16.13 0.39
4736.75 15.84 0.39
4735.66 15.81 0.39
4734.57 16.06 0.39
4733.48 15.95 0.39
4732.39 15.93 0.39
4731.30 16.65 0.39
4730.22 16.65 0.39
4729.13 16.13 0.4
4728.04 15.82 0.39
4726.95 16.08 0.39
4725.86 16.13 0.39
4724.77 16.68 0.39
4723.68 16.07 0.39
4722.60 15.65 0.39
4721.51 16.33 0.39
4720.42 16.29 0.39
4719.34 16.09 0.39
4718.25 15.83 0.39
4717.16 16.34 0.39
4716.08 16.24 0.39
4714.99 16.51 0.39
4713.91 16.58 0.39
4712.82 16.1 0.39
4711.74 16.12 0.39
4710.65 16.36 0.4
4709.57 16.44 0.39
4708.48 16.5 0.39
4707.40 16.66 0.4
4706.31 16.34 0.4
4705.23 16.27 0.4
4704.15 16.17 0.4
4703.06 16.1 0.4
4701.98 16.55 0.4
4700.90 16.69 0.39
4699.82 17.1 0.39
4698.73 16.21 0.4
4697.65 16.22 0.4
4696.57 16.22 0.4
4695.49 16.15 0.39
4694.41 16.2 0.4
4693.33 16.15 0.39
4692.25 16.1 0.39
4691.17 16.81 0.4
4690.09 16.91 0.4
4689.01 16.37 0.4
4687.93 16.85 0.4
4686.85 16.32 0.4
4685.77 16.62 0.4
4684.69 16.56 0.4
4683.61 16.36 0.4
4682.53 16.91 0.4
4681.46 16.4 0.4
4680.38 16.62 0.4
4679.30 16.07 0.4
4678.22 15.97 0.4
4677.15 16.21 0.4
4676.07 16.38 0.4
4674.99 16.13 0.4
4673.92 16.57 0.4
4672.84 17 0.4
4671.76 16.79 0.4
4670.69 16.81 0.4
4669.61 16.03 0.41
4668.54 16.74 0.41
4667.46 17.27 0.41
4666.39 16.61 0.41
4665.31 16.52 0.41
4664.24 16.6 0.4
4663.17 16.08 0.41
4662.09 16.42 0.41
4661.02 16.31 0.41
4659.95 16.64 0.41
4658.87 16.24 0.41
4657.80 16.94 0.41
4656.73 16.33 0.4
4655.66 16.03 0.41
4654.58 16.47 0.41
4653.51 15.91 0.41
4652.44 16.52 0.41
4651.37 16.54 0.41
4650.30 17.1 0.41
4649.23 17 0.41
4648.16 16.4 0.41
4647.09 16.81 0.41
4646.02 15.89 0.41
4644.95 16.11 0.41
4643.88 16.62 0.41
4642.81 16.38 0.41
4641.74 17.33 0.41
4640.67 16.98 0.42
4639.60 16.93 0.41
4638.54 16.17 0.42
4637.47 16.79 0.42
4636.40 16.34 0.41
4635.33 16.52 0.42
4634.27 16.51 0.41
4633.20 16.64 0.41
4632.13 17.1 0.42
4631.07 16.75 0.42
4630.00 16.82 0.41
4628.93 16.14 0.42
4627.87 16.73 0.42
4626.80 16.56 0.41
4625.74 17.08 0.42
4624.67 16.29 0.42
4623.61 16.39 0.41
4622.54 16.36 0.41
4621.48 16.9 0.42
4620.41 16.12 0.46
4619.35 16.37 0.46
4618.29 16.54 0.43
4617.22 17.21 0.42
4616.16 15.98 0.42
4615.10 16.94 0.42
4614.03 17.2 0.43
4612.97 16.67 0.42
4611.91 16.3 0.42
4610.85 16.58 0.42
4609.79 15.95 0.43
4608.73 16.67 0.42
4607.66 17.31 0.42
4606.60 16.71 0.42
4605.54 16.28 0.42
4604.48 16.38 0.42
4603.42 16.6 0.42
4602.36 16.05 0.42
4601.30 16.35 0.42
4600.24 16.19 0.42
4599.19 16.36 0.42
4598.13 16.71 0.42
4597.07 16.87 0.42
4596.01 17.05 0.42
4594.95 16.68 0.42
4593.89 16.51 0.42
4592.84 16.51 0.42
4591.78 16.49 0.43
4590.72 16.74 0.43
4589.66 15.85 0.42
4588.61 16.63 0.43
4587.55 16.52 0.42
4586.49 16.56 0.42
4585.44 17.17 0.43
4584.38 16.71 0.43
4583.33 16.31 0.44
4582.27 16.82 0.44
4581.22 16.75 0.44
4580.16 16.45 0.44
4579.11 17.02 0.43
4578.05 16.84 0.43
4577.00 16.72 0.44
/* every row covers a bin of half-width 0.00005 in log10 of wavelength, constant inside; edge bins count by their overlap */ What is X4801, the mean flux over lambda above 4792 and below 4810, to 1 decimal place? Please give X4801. 16.1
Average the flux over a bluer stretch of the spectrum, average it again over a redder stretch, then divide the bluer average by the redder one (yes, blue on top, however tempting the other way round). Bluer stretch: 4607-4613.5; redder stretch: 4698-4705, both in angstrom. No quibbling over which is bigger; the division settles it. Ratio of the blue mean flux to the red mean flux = 1.01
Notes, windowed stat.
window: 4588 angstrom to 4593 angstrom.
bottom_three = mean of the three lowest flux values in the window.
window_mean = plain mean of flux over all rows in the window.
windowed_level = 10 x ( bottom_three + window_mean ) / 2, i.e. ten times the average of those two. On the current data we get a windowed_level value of 164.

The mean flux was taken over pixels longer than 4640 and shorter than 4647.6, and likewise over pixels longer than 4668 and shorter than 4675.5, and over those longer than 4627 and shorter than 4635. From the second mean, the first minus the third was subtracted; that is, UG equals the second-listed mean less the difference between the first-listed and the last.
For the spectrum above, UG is 16.7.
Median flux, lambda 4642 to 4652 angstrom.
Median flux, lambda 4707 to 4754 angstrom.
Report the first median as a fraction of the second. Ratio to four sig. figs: 1.018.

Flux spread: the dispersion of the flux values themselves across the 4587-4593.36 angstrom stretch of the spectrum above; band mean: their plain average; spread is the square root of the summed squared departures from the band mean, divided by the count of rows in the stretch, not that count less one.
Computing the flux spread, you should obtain 0.28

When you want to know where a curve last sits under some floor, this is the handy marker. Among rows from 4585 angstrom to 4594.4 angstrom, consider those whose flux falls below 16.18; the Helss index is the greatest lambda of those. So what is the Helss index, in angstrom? 4589.66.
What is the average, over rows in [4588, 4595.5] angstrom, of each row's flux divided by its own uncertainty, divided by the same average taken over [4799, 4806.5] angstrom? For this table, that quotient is 0.889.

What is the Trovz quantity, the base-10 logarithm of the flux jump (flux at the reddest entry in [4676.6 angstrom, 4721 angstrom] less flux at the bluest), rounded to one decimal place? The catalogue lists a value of -1.1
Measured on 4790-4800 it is -1.0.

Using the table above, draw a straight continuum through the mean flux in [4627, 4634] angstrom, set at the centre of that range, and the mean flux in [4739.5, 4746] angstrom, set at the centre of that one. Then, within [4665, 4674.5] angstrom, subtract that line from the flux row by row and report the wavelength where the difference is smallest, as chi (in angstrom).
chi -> 4669.61 angstrom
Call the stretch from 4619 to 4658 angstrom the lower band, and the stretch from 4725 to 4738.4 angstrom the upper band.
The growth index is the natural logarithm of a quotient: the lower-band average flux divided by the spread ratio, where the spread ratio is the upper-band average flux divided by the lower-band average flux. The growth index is 2.84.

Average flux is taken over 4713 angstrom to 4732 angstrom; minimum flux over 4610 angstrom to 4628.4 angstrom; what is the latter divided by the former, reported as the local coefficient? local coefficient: 0.98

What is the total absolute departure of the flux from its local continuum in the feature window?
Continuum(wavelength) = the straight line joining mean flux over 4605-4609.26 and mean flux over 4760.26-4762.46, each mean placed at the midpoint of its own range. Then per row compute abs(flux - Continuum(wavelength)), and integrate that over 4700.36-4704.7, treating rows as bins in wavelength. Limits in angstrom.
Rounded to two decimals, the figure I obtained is 1.03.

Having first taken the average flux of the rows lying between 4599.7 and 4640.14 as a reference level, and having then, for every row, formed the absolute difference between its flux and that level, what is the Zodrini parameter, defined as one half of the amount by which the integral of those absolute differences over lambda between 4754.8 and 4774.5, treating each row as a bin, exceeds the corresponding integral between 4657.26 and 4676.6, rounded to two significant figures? 2.8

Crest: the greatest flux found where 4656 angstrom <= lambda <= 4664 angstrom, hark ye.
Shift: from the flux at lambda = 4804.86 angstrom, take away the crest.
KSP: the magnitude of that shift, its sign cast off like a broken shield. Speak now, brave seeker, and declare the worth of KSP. 0.56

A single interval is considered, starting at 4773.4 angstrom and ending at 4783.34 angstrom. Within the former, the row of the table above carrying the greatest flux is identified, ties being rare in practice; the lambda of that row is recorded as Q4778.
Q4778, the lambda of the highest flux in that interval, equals 4775.08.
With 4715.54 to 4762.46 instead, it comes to 4752.05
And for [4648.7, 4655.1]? 4650.30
